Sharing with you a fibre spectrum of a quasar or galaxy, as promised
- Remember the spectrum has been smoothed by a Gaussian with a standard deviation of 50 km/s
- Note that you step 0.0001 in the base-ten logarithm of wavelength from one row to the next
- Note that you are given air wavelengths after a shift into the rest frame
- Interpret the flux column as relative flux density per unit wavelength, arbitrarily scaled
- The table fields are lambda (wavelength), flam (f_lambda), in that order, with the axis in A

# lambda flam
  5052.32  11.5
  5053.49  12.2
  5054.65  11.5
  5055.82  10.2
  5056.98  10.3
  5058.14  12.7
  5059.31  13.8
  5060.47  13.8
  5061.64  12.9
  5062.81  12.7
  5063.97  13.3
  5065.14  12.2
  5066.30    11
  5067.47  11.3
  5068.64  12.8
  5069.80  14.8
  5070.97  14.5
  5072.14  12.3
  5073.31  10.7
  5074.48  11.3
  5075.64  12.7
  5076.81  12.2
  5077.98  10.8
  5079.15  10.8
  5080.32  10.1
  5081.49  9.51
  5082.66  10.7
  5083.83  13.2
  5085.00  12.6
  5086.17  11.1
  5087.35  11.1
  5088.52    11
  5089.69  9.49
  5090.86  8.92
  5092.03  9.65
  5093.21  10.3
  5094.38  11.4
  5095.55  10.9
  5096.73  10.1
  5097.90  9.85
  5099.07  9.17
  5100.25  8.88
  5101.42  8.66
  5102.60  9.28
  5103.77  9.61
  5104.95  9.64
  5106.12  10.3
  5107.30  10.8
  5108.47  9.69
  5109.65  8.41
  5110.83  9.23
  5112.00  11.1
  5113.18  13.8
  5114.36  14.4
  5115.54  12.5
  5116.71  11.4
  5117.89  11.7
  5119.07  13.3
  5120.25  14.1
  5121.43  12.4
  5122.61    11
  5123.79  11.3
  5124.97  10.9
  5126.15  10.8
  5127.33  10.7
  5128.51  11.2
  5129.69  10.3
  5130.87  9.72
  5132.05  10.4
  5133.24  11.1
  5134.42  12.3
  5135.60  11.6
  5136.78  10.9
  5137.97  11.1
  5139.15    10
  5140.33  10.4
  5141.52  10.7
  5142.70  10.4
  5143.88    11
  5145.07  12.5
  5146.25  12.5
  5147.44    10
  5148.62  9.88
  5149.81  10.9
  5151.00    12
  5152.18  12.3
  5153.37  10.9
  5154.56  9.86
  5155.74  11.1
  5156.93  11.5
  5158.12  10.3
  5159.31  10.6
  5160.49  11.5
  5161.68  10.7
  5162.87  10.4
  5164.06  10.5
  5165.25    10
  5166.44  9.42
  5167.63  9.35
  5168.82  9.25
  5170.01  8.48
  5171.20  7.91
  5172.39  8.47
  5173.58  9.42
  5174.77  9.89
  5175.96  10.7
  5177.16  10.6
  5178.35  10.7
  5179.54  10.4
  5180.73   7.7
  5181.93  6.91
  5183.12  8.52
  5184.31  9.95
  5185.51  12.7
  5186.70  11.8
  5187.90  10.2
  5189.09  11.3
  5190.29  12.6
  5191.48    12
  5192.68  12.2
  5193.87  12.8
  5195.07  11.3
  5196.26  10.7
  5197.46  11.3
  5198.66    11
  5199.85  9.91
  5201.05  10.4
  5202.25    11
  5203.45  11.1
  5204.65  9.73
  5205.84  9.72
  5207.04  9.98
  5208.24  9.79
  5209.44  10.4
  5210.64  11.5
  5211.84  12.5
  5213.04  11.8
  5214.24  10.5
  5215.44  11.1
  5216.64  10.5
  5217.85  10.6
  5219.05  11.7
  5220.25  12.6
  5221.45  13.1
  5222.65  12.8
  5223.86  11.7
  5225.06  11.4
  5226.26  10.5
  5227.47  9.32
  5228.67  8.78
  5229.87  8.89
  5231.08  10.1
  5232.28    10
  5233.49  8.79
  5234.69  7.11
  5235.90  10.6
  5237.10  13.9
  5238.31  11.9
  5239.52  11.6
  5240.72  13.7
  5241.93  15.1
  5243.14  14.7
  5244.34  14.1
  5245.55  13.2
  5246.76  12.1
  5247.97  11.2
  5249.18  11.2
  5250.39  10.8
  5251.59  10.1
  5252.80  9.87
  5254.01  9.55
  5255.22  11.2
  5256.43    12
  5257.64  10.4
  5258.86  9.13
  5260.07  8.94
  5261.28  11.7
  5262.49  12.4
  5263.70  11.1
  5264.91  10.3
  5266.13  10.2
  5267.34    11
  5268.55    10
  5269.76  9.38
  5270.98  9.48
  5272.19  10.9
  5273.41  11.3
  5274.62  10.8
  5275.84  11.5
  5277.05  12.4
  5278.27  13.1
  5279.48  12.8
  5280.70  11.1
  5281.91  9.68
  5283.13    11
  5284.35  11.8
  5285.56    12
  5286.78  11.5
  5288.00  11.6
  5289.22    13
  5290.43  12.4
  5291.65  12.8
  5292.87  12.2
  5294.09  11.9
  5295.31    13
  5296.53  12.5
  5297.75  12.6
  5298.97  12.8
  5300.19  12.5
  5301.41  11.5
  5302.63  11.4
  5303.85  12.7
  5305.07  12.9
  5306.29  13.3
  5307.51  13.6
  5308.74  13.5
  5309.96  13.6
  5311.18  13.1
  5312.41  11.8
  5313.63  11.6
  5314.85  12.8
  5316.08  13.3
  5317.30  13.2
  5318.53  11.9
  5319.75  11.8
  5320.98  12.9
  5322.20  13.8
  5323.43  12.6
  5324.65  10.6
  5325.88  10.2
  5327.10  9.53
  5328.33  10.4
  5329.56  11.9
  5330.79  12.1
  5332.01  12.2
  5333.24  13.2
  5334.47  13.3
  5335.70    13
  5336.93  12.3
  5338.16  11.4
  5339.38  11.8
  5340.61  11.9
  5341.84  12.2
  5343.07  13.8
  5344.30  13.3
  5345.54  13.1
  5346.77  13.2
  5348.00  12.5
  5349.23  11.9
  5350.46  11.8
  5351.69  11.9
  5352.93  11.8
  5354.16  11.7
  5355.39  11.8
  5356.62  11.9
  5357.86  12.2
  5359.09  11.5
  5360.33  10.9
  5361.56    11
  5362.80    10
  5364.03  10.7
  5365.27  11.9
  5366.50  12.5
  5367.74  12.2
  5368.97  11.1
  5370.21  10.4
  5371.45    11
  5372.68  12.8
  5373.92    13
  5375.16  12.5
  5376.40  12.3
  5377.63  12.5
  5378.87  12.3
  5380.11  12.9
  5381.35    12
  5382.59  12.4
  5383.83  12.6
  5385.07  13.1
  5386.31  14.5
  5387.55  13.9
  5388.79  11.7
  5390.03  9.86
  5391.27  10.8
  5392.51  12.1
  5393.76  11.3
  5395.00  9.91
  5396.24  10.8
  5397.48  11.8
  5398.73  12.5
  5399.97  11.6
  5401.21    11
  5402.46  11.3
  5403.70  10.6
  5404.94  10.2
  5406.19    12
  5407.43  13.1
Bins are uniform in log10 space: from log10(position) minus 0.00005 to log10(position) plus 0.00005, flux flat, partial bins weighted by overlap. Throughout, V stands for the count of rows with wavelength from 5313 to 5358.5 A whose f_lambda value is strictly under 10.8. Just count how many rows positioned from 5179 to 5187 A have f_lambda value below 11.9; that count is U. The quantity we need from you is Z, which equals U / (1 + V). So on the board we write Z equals 1.2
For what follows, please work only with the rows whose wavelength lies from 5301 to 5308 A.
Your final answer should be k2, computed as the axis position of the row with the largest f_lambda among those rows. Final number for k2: 5307.51 A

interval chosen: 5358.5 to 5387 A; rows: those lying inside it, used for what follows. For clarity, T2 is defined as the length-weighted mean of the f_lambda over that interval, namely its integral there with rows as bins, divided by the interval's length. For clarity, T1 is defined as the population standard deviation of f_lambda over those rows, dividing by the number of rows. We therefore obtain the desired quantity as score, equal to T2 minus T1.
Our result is 11.0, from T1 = 1.02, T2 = 12.0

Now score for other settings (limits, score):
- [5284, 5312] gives 11.9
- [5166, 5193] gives 8.4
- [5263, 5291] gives 10.2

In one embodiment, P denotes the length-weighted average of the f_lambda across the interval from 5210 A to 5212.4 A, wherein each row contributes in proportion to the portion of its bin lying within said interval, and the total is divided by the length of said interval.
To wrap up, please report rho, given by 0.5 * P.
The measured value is 6.0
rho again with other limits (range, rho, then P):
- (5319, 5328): 5.8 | 11.6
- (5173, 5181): 5.0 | 10.0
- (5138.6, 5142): 5.2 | 10.4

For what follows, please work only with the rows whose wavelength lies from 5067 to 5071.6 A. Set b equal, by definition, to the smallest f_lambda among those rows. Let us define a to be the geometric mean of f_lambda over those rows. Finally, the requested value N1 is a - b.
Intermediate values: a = 13.3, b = 11.3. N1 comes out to 1.97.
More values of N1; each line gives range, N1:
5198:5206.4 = 0.67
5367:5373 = 1.07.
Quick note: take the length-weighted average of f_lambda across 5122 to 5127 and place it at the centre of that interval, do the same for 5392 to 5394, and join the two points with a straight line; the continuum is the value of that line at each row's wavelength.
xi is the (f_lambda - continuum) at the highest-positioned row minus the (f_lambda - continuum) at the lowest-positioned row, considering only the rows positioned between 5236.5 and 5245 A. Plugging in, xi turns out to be 0.2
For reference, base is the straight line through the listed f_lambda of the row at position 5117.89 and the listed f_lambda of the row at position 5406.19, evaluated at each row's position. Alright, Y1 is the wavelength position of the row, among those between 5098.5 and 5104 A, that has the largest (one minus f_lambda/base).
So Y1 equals 5101.42 A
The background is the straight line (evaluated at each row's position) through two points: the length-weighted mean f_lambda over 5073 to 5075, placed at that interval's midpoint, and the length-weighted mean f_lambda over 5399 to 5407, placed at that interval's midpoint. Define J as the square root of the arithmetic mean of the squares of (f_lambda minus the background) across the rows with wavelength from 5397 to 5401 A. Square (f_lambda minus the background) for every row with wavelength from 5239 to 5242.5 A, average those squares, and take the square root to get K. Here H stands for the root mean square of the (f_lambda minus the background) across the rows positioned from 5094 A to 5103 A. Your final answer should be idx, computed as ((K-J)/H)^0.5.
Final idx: 1.1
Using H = 1.56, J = 0.8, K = 2.7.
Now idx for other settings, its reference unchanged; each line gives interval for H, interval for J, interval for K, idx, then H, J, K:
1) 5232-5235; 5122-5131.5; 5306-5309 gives 0.8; 2.76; 0.6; 2.3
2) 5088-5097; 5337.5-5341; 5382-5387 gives 1.2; 1.14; 0.5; 2.1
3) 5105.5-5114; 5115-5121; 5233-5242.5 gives 0.7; 1.70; 1.8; 2.6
